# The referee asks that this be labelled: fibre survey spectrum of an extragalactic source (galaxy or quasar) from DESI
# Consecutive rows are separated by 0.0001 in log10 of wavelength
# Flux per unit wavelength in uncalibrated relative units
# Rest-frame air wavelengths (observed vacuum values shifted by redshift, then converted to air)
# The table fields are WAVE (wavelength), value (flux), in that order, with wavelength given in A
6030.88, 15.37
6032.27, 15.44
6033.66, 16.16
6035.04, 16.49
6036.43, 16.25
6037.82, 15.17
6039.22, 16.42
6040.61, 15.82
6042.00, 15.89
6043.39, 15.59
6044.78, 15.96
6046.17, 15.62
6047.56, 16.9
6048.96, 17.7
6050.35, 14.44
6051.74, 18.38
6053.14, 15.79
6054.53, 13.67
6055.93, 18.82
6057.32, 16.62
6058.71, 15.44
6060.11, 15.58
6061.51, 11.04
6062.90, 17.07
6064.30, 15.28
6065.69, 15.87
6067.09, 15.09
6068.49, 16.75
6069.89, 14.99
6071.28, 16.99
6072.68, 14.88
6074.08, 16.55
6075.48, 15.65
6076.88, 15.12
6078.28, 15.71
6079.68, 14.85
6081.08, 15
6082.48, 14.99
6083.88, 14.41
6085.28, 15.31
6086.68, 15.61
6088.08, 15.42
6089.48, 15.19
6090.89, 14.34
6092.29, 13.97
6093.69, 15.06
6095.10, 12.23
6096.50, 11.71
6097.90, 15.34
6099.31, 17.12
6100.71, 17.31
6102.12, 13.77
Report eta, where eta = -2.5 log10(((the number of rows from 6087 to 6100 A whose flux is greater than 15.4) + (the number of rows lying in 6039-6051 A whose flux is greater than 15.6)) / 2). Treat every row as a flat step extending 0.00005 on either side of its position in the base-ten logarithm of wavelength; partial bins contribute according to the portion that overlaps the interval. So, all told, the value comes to -1.63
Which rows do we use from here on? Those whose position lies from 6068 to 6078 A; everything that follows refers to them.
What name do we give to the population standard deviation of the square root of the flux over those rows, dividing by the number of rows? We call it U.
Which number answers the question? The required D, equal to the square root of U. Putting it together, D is 0.32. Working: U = 0.10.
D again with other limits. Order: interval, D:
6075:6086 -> 0.23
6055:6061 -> 0.40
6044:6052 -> 0.40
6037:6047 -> 0.21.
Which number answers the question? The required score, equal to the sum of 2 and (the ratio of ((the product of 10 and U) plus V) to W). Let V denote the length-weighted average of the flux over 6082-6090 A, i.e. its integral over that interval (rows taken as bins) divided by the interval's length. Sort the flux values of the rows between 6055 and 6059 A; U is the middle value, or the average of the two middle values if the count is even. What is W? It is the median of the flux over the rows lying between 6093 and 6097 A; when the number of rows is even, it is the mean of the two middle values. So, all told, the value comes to 16.8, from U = 16.6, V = 15.2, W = 12.2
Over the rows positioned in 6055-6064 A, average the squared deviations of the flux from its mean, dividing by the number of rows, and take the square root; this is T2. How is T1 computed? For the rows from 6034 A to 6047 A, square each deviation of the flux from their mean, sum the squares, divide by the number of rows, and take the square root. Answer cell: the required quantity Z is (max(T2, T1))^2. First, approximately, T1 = 0.4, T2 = 2.4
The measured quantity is 5.7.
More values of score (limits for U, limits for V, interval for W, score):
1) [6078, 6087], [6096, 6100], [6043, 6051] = 12.4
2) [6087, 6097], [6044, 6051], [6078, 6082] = 12.6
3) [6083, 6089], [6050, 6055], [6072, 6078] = 13.0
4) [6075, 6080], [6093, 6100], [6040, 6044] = 12.6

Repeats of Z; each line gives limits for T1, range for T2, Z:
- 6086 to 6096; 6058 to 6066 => 3.6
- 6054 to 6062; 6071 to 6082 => 5.8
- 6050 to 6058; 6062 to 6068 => 3.6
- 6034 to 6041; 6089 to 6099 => 1.8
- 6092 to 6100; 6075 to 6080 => 3.4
